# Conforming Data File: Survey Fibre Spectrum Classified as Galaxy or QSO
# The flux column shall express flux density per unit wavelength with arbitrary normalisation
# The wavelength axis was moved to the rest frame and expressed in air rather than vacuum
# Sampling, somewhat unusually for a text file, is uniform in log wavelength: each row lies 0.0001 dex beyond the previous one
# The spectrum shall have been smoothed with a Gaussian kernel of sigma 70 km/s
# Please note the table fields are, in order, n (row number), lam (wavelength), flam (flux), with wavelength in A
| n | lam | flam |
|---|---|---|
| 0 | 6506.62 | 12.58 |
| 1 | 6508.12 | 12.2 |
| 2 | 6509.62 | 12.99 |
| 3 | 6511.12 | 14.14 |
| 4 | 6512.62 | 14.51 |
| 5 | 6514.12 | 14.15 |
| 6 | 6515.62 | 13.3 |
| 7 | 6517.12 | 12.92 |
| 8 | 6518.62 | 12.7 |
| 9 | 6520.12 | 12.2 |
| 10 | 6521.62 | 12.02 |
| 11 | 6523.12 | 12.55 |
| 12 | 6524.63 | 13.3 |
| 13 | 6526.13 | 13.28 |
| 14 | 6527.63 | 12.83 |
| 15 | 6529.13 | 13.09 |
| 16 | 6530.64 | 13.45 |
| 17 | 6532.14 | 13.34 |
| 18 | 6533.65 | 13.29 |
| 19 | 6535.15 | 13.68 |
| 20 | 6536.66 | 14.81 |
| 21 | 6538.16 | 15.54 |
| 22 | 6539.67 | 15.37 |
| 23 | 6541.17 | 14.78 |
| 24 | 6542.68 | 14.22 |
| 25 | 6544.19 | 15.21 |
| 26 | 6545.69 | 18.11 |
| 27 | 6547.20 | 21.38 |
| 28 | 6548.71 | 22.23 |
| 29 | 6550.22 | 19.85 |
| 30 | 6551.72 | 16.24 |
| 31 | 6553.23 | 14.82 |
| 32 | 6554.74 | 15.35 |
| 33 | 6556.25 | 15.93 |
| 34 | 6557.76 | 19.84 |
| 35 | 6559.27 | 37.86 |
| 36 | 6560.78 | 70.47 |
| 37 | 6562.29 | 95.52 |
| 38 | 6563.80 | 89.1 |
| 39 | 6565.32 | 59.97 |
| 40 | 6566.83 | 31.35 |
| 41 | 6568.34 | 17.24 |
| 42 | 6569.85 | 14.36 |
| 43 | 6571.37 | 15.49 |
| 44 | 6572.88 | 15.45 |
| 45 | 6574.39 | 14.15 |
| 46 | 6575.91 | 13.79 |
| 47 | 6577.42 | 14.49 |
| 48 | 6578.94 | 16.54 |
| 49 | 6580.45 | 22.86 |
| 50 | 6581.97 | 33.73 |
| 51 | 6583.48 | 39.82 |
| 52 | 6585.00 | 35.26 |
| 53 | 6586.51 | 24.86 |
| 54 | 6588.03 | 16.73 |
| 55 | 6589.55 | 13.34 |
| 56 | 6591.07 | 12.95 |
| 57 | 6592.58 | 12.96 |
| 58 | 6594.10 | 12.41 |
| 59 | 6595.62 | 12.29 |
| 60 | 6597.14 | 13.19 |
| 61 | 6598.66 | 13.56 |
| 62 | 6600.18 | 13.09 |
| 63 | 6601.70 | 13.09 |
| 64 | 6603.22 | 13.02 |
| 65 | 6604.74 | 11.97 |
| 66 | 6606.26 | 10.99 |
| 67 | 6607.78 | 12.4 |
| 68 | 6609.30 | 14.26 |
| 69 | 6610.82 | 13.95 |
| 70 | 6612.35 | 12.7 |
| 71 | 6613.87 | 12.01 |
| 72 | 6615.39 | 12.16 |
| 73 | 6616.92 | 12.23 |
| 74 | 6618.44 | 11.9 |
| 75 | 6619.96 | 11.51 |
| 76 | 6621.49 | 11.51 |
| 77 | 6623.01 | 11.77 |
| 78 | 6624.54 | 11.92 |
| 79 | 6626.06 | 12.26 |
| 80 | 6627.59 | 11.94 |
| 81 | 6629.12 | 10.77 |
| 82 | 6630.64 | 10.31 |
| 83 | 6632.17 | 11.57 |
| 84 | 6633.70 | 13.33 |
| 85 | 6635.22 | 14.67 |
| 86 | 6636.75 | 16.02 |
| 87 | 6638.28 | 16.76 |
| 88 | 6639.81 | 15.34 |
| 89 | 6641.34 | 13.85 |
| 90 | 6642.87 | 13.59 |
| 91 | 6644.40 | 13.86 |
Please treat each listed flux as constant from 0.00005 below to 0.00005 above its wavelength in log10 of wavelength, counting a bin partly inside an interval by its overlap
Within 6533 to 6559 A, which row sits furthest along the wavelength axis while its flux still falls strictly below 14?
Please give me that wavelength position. 6535.15 A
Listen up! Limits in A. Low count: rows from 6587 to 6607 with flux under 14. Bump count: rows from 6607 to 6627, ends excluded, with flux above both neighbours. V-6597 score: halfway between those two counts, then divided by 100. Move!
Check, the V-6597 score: 0.07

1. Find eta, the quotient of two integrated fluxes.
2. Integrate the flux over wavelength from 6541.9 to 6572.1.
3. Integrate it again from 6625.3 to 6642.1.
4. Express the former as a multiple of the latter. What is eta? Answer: 4.2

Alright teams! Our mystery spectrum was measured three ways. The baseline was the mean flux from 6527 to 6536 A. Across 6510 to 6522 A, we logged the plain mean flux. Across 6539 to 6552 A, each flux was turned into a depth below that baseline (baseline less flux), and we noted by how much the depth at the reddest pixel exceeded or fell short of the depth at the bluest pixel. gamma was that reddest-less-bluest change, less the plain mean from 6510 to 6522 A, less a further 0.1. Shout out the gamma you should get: -14.2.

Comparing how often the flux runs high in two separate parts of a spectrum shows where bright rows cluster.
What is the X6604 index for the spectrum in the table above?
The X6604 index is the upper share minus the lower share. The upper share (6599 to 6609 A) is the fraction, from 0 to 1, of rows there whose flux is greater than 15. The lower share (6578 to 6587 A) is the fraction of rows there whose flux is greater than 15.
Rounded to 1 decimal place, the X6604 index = -1.0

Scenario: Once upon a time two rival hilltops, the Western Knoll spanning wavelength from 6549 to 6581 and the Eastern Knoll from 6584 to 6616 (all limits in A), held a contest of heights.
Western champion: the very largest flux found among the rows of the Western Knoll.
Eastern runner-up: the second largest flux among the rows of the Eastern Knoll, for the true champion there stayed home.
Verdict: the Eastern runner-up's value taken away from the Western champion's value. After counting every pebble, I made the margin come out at 71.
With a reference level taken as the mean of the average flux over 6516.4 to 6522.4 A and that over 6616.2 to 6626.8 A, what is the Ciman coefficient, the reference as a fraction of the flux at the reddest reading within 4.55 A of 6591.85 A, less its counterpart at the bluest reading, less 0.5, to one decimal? -0.2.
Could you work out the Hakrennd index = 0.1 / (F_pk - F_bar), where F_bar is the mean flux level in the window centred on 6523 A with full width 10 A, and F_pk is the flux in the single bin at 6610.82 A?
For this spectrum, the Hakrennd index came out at 0.08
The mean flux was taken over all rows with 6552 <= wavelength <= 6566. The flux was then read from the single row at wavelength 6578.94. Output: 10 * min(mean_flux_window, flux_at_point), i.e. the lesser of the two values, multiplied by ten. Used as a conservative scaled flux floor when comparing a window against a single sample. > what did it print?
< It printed 165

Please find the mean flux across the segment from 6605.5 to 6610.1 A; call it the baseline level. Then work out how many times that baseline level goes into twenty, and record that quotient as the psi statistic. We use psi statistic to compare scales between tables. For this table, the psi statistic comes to 1.59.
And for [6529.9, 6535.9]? 1.49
